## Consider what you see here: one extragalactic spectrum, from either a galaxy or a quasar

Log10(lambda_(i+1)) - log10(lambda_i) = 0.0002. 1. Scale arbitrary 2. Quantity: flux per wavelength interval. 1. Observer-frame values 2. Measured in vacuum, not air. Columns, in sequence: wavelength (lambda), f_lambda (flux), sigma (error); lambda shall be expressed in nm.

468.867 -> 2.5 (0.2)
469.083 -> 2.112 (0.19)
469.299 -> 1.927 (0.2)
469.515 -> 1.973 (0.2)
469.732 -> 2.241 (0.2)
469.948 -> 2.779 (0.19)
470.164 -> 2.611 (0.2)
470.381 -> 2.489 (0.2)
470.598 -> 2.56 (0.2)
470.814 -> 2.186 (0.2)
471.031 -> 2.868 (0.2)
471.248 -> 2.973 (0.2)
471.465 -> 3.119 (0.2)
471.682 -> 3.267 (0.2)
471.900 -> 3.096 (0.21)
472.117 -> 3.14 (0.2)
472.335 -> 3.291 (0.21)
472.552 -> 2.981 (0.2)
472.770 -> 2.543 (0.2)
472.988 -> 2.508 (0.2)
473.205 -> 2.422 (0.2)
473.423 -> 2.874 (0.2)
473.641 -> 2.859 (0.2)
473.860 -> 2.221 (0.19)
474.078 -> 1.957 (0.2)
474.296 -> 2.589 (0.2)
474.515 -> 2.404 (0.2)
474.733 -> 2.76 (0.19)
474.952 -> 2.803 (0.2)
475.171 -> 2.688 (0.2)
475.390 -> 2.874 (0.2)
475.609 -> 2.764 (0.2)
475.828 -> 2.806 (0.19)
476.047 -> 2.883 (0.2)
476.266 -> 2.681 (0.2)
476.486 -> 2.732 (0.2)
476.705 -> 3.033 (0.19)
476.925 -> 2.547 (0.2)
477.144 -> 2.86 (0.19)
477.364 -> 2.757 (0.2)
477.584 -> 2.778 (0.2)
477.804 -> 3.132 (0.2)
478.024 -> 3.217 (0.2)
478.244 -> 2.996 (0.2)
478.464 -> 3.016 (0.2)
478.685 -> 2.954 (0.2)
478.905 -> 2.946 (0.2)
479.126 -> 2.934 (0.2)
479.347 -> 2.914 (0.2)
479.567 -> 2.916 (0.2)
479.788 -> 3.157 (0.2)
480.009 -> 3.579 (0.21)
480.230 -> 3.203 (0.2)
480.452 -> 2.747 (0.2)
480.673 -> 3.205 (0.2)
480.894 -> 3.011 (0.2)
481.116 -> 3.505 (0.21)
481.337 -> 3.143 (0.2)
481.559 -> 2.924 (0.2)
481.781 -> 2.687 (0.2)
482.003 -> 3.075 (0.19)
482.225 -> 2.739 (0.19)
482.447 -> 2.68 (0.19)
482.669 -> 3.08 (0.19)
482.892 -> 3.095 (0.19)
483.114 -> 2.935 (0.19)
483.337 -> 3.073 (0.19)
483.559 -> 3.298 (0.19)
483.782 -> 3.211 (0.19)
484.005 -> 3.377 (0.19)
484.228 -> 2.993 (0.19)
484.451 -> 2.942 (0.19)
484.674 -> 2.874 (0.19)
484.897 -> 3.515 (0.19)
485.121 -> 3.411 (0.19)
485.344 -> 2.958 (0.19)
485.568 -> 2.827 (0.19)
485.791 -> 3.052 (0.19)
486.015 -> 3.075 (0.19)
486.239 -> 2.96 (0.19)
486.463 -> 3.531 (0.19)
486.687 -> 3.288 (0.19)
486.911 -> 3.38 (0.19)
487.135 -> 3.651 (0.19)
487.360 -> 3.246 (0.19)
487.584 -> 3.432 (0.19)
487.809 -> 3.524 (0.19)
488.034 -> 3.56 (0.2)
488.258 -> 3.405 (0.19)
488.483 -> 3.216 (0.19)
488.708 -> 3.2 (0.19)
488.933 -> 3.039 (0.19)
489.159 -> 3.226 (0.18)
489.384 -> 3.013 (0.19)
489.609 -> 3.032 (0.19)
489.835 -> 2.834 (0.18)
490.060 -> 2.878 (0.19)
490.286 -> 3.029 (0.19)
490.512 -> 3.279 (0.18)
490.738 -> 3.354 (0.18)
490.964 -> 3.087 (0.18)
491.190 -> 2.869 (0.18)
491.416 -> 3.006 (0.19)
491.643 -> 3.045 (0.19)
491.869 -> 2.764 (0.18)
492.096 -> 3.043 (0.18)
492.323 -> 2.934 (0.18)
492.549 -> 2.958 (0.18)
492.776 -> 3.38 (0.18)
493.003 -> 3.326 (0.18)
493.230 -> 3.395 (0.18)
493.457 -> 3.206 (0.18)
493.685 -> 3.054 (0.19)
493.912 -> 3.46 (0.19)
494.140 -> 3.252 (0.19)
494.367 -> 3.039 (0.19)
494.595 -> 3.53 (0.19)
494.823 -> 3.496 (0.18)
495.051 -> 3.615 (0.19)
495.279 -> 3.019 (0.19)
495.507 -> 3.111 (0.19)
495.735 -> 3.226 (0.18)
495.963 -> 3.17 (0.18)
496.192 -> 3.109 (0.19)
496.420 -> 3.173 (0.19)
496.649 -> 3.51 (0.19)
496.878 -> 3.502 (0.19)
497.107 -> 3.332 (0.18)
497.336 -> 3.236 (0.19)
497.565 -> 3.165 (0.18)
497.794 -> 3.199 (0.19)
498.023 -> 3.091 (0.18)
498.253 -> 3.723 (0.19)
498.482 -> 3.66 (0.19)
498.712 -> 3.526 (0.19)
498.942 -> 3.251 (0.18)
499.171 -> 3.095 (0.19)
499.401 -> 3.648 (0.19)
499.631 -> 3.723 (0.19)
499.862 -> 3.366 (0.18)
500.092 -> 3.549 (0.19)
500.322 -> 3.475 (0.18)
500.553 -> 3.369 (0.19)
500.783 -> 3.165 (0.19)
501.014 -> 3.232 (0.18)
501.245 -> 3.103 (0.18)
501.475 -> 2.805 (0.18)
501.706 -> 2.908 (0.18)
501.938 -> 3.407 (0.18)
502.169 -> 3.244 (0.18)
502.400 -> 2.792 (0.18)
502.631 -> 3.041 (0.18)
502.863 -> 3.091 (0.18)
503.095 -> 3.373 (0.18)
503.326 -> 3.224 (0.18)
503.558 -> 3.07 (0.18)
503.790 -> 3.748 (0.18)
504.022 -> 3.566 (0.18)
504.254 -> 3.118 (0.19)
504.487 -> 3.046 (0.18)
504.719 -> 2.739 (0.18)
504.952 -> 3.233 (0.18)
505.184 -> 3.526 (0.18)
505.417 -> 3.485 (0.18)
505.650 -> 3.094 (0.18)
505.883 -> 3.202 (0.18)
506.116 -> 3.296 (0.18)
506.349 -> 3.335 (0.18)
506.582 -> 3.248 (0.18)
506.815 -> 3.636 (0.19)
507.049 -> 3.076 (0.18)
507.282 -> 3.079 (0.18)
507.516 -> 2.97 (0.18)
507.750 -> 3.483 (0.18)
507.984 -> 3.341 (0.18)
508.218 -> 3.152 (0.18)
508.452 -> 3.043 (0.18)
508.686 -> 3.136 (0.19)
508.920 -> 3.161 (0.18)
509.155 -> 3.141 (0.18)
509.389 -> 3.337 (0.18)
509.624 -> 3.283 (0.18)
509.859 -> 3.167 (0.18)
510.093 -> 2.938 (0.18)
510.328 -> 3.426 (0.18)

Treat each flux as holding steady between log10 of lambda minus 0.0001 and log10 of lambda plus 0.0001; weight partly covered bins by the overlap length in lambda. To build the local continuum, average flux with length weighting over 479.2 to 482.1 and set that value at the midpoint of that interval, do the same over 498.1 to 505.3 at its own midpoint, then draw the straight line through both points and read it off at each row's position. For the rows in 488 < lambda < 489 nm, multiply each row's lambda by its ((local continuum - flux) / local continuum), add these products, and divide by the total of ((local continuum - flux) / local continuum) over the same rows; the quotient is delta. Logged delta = 488.04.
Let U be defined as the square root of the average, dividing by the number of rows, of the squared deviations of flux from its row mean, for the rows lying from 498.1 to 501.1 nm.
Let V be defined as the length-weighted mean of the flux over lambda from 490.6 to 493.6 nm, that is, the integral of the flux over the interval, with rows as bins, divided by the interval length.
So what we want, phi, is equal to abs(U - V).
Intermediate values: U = 0.207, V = 3.11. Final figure 2.9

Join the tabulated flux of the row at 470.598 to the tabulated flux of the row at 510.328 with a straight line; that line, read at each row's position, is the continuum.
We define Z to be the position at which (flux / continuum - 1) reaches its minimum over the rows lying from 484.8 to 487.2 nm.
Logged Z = 485.568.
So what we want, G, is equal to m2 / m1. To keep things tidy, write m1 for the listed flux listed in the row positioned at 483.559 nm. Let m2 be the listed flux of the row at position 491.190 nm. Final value 0.87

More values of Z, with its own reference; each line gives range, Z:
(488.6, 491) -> 489.835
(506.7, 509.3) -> 507.516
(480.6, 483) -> 482.447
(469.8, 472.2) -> 470.814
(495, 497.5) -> 495.279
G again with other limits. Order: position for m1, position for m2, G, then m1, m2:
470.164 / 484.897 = 1.35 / 2.611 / 3.515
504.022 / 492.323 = 0.82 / 3.566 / 2.934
